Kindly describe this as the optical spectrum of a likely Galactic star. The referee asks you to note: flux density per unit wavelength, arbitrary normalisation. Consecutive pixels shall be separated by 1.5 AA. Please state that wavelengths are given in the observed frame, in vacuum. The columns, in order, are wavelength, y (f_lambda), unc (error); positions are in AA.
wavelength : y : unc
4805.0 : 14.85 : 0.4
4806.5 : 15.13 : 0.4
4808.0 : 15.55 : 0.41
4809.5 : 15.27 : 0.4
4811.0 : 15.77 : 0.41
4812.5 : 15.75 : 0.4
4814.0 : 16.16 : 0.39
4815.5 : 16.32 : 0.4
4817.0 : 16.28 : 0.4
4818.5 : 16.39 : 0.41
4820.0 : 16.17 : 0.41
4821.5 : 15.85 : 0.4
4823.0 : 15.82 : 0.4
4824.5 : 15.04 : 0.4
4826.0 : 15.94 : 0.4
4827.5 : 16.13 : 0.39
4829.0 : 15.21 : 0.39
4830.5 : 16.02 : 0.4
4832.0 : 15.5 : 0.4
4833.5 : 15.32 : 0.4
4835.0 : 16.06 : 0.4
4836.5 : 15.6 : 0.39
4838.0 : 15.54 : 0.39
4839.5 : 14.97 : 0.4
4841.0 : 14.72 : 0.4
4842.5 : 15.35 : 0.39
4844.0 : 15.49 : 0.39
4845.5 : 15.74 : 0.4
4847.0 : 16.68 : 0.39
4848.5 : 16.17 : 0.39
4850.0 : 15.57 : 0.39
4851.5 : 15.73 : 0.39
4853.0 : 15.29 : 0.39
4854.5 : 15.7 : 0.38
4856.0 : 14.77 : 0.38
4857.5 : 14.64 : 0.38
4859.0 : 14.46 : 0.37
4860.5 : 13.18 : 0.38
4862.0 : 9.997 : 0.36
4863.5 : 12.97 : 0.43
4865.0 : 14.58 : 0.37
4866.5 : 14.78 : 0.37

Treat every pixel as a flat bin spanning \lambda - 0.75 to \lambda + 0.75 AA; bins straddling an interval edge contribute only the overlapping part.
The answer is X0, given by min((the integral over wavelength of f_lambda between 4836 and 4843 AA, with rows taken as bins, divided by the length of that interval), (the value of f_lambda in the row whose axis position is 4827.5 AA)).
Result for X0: 15.2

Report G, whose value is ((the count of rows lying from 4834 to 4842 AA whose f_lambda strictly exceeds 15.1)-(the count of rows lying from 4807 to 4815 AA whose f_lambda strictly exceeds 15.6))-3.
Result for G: -3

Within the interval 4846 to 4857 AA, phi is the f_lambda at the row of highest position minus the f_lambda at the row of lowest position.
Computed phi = -1.9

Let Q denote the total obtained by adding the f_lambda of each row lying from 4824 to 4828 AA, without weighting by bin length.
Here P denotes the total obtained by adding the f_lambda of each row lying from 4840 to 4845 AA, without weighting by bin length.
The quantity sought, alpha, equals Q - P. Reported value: 2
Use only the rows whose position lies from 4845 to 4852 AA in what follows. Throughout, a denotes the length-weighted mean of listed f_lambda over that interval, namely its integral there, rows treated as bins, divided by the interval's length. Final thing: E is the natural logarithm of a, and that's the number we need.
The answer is 2.77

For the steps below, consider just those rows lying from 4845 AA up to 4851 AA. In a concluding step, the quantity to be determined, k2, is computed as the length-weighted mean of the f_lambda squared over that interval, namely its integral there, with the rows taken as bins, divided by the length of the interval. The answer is 257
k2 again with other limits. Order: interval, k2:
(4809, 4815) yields 249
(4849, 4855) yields 243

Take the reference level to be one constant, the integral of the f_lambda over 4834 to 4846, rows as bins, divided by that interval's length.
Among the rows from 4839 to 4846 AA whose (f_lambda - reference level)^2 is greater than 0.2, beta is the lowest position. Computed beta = 4839.5 AA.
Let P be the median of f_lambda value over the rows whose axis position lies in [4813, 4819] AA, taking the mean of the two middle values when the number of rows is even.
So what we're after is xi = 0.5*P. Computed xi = 8.15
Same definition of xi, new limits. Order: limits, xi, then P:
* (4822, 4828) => 7.94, 15.9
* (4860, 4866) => 6.54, 13.1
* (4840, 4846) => 7.71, 15.4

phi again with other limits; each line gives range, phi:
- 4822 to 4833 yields -0.3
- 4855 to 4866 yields -0.2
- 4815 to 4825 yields -1.3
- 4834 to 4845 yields -0.6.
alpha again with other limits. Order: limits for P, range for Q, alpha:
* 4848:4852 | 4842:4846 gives -1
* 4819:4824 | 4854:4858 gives -3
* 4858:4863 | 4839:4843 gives 7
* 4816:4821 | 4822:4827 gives -2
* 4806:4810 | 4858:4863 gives -8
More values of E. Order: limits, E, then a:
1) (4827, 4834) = 2.75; 15.6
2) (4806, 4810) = 2.73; 15.3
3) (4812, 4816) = 2.78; 16.1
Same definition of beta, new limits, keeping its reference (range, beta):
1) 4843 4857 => 4847.0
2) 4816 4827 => 4817.0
